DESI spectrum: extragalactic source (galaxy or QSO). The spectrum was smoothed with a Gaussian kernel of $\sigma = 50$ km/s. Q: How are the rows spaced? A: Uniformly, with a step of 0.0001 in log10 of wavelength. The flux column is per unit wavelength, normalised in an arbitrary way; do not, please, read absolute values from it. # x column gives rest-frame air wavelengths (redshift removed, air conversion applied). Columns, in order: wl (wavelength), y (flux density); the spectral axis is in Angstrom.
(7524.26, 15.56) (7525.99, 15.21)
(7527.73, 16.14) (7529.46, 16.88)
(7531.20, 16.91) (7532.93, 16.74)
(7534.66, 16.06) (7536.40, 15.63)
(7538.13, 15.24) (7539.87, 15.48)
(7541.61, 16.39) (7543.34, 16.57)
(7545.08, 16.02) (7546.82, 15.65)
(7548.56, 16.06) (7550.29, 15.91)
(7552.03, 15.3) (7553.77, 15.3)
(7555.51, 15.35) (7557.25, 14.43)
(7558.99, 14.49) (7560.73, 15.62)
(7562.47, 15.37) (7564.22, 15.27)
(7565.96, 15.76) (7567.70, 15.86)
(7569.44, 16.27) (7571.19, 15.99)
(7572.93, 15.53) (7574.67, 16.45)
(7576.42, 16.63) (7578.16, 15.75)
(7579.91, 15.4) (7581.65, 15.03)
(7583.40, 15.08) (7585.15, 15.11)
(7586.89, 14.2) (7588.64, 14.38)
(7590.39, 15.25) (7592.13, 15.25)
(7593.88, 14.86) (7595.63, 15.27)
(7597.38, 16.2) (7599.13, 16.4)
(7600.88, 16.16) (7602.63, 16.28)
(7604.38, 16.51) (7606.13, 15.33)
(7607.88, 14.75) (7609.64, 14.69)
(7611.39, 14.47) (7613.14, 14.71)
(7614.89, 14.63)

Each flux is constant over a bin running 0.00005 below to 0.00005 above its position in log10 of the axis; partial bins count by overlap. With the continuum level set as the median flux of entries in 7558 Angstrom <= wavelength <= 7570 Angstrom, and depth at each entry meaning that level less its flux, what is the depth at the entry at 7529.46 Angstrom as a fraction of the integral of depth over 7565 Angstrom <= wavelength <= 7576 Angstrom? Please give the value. 0.3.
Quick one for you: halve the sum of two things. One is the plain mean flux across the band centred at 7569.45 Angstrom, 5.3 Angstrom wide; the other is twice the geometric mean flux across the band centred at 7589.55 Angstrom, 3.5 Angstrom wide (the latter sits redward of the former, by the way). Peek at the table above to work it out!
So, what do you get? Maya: 22.83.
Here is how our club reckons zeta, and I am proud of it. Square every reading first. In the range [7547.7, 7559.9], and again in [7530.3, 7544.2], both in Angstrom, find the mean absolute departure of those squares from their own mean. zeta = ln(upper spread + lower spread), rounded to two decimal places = 3.43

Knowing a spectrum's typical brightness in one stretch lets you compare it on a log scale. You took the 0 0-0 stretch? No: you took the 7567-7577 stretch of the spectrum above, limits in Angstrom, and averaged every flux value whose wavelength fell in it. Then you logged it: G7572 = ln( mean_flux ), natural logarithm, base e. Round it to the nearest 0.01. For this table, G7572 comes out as 2.78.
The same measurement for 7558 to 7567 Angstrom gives 2.73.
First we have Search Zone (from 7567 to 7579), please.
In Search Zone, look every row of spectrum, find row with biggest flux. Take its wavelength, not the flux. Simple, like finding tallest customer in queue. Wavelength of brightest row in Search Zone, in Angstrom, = 7576.42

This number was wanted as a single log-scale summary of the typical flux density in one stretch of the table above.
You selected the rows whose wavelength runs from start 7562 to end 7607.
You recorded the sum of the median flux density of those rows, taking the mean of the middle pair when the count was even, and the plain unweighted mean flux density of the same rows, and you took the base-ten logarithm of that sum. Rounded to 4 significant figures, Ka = 1.492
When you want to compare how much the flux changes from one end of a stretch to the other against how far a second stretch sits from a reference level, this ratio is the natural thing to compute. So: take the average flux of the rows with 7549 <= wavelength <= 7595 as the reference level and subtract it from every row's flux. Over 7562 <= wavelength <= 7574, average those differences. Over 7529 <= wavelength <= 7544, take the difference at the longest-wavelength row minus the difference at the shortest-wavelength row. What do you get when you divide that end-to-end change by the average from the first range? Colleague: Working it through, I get -0.9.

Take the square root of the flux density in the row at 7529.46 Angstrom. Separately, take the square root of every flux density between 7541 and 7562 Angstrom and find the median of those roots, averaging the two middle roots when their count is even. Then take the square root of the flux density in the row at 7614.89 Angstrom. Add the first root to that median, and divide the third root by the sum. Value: 0.474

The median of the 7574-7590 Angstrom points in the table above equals 15.1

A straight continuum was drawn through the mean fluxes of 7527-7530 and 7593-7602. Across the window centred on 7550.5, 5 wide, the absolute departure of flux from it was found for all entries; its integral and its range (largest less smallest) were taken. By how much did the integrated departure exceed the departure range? 2.0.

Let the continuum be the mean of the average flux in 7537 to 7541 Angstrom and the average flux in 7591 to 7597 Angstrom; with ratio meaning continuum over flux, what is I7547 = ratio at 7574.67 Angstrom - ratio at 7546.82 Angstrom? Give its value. -0.05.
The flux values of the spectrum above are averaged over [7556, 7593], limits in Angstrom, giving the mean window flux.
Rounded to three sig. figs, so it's 15.4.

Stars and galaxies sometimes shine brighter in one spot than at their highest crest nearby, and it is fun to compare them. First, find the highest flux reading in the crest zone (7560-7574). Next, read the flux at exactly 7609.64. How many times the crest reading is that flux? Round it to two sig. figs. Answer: 0.90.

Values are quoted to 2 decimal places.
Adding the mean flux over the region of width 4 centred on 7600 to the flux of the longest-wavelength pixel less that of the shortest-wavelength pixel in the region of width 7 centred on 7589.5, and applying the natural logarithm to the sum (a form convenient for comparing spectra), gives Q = 2.85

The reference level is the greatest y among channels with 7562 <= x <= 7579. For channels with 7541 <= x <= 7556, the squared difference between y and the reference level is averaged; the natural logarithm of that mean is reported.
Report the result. -0.2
